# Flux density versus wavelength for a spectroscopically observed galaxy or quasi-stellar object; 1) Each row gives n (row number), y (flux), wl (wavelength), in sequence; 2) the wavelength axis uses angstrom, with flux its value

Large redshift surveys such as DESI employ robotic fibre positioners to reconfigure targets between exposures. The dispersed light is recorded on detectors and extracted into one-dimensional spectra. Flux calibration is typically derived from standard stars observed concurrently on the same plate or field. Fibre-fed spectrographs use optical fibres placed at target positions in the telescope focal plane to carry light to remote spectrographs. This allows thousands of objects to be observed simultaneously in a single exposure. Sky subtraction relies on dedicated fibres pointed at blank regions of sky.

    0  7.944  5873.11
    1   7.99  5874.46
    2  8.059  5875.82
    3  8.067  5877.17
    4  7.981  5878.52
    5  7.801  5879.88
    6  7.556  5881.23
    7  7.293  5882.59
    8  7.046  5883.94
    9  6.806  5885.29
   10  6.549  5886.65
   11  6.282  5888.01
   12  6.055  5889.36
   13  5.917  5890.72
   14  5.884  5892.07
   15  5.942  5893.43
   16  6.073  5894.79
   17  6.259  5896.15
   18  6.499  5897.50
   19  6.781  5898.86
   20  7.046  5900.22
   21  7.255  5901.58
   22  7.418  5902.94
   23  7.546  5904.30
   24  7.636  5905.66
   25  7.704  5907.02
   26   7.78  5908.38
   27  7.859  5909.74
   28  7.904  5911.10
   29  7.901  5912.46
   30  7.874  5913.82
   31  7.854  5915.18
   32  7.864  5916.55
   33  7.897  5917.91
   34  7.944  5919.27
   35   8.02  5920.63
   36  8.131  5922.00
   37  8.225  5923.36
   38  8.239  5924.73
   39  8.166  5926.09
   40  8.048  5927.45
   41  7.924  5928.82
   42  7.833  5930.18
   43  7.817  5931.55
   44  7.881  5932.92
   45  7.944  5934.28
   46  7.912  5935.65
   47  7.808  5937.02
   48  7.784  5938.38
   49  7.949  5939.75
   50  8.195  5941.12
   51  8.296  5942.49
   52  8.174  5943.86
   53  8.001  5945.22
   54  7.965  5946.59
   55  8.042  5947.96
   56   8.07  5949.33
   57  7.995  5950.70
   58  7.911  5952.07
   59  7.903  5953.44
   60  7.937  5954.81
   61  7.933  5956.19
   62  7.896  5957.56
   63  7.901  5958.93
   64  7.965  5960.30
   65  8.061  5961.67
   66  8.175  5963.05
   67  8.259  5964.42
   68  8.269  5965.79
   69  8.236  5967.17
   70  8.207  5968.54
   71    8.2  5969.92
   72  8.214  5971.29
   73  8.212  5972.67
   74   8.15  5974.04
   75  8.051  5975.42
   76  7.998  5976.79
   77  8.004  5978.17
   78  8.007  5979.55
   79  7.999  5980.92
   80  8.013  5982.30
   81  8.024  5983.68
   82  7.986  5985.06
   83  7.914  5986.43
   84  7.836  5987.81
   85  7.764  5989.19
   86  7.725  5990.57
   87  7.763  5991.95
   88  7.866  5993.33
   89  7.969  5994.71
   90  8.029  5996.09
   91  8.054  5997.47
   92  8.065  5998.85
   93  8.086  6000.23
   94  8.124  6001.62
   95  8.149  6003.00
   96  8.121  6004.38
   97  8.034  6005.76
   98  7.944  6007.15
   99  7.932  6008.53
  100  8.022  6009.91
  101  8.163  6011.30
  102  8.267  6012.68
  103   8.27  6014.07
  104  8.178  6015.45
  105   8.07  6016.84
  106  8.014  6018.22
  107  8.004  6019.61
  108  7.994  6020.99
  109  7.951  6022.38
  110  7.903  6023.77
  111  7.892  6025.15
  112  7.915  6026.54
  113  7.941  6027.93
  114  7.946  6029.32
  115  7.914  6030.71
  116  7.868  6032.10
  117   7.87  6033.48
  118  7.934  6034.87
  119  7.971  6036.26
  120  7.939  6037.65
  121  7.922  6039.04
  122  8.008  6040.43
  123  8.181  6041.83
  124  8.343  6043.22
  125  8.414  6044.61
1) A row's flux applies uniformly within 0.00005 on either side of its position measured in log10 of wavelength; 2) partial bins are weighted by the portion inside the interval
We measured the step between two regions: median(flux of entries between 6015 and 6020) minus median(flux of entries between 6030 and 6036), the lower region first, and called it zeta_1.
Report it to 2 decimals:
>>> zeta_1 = 0.15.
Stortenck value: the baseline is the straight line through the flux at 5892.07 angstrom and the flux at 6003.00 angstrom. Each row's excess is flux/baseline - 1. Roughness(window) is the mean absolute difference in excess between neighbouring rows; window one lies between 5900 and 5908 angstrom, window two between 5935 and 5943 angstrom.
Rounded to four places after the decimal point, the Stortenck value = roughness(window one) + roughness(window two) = 0.0337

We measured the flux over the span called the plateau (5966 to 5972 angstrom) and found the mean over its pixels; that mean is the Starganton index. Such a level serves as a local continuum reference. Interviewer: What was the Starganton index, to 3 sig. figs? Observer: 8.21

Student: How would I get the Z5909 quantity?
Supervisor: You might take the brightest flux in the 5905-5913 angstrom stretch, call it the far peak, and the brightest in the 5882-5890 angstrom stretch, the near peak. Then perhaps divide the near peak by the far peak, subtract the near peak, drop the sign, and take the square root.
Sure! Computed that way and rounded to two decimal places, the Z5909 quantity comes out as 2.52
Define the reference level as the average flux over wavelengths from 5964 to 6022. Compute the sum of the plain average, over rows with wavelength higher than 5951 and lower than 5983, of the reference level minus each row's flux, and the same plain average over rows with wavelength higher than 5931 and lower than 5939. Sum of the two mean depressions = 0.18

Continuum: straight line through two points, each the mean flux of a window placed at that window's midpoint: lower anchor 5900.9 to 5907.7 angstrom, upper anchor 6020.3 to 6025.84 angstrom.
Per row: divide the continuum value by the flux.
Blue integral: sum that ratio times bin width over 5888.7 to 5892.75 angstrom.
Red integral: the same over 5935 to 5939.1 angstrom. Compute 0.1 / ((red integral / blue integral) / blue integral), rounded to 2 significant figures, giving 0.65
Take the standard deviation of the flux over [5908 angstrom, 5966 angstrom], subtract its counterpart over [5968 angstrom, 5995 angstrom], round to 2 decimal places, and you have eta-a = -0.01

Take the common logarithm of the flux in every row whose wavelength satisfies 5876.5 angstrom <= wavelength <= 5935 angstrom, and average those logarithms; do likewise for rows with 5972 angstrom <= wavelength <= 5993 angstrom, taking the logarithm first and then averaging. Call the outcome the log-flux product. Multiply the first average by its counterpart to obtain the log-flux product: 0.782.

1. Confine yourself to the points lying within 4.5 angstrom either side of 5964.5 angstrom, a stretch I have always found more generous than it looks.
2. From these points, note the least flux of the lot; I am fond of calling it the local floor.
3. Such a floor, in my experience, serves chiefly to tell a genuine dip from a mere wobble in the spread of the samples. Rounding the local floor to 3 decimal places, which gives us 7.965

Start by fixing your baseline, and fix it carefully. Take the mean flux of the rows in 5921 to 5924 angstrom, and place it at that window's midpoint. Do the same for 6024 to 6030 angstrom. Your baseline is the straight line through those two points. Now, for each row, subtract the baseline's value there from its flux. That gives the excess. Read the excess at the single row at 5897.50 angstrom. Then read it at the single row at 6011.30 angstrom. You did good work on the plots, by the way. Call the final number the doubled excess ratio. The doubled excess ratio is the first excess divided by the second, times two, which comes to -17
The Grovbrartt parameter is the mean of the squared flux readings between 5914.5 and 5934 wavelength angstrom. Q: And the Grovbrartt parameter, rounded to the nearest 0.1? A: 63.8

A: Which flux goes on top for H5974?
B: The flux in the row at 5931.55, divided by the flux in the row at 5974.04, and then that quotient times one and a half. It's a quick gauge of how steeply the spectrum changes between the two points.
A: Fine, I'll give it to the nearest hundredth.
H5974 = 1.44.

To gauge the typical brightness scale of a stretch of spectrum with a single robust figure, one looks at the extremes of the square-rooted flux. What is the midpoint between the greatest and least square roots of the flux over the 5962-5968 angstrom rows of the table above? 2.867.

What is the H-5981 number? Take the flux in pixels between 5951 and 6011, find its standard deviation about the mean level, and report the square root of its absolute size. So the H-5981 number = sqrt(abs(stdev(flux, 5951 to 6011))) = 0.37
